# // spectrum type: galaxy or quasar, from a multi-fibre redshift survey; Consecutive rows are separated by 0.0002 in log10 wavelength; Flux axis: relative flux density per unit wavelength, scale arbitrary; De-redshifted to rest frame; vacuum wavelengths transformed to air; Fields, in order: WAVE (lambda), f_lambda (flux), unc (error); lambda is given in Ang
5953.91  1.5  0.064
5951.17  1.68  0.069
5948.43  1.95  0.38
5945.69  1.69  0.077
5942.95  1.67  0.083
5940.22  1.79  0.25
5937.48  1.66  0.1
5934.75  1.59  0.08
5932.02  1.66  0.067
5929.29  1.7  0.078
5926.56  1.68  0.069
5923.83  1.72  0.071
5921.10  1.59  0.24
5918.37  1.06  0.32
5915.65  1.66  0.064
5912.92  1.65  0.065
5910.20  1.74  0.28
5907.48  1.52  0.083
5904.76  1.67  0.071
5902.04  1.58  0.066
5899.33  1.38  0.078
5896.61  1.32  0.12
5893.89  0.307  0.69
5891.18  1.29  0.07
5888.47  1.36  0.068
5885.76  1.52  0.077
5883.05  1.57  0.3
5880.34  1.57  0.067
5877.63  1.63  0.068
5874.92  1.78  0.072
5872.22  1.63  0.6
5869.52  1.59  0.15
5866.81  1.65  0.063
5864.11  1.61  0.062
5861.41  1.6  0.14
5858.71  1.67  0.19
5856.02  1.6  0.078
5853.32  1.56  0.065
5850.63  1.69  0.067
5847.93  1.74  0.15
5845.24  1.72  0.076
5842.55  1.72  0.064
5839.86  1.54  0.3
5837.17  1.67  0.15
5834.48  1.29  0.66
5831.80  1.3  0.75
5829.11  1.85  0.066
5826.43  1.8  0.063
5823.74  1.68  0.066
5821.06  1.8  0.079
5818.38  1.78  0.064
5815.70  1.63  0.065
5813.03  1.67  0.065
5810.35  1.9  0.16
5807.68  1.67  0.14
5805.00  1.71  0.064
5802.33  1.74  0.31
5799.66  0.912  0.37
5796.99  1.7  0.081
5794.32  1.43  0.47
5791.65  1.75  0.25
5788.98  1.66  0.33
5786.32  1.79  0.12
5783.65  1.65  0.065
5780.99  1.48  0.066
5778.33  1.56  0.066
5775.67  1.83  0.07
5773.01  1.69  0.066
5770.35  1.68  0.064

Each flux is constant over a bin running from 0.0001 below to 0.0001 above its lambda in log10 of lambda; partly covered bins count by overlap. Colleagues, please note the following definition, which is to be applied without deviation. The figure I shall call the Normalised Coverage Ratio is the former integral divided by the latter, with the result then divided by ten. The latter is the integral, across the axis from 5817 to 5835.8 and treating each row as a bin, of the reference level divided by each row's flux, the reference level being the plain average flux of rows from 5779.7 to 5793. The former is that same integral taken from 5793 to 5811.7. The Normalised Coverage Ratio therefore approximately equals 0.107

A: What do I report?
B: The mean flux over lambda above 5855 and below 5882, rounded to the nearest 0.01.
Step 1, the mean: 1.63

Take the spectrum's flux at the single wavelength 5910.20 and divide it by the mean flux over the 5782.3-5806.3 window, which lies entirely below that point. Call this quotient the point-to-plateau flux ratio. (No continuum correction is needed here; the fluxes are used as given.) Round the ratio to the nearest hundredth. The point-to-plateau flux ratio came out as 1.09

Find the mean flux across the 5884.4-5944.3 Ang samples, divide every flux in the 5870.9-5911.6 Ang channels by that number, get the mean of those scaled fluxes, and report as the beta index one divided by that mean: 1.03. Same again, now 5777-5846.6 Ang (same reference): 0.92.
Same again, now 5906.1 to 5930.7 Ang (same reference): 0.95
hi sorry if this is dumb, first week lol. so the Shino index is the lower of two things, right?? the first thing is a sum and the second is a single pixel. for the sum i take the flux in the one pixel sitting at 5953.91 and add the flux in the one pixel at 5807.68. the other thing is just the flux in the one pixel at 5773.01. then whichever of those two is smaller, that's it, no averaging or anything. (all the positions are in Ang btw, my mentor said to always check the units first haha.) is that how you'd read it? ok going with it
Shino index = 1.69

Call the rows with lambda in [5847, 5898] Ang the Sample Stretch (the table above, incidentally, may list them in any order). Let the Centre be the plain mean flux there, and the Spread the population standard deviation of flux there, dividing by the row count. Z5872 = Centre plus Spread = 1.82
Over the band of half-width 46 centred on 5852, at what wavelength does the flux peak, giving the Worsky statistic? 5810.35 Ang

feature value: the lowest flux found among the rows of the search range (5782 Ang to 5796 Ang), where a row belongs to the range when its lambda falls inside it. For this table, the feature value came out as 1.43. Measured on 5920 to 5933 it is 1.59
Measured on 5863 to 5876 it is 1.59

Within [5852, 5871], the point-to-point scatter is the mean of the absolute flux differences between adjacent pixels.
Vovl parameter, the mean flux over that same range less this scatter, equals 1.56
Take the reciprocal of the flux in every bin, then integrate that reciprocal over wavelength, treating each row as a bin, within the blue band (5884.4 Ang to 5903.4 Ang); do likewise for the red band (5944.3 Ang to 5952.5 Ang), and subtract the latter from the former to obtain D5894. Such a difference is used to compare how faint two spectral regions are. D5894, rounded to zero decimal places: 16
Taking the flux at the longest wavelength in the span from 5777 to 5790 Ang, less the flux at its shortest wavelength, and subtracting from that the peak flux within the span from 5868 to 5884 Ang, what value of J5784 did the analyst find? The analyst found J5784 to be -1.7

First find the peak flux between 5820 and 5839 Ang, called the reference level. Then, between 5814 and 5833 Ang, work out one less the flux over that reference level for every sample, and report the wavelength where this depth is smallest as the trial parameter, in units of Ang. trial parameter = 5829.11 Ang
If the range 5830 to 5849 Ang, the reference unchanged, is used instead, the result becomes 5847.93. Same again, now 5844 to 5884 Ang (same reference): 5874.92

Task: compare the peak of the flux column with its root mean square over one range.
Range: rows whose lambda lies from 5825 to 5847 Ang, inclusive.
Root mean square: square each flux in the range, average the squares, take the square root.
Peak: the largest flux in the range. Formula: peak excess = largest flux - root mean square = 0.23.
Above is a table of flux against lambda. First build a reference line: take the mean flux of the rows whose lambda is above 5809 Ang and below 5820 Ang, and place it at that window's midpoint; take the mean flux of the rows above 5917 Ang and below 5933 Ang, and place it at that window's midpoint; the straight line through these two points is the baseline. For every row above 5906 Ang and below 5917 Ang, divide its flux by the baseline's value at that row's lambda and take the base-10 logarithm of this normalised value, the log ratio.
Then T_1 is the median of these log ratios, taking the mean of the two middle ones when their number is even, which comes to 0.019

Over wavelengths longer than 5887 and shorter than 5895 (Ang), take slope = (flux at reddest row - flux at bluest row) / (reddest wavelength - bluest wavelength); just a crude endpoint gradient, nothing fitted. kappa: -0.19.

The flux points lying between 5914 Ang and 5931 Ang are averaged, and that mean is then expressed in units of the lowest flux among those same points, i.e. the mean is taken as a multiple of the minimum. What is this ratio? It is 1.48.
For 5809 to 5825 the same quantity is 1.07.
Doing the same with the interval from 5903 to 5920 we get 1.46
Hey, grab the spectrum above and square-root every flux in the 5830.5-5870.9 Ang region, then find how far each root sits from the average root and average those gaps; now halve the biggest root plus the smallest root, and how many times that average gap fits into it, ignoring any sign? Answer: 32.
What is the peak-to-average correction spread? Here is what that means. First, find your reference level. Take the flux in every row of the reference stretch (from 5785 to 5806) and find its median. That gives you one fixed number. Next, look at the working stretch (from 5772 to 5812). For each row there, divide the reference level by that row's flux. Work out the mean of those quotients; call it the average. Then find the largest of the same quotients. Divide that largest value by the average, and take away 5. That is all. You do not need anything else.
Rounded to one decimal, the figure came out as -3.3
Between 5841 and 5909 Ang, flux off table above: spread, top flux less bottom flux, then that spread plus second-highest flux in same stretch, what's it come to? 3.2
